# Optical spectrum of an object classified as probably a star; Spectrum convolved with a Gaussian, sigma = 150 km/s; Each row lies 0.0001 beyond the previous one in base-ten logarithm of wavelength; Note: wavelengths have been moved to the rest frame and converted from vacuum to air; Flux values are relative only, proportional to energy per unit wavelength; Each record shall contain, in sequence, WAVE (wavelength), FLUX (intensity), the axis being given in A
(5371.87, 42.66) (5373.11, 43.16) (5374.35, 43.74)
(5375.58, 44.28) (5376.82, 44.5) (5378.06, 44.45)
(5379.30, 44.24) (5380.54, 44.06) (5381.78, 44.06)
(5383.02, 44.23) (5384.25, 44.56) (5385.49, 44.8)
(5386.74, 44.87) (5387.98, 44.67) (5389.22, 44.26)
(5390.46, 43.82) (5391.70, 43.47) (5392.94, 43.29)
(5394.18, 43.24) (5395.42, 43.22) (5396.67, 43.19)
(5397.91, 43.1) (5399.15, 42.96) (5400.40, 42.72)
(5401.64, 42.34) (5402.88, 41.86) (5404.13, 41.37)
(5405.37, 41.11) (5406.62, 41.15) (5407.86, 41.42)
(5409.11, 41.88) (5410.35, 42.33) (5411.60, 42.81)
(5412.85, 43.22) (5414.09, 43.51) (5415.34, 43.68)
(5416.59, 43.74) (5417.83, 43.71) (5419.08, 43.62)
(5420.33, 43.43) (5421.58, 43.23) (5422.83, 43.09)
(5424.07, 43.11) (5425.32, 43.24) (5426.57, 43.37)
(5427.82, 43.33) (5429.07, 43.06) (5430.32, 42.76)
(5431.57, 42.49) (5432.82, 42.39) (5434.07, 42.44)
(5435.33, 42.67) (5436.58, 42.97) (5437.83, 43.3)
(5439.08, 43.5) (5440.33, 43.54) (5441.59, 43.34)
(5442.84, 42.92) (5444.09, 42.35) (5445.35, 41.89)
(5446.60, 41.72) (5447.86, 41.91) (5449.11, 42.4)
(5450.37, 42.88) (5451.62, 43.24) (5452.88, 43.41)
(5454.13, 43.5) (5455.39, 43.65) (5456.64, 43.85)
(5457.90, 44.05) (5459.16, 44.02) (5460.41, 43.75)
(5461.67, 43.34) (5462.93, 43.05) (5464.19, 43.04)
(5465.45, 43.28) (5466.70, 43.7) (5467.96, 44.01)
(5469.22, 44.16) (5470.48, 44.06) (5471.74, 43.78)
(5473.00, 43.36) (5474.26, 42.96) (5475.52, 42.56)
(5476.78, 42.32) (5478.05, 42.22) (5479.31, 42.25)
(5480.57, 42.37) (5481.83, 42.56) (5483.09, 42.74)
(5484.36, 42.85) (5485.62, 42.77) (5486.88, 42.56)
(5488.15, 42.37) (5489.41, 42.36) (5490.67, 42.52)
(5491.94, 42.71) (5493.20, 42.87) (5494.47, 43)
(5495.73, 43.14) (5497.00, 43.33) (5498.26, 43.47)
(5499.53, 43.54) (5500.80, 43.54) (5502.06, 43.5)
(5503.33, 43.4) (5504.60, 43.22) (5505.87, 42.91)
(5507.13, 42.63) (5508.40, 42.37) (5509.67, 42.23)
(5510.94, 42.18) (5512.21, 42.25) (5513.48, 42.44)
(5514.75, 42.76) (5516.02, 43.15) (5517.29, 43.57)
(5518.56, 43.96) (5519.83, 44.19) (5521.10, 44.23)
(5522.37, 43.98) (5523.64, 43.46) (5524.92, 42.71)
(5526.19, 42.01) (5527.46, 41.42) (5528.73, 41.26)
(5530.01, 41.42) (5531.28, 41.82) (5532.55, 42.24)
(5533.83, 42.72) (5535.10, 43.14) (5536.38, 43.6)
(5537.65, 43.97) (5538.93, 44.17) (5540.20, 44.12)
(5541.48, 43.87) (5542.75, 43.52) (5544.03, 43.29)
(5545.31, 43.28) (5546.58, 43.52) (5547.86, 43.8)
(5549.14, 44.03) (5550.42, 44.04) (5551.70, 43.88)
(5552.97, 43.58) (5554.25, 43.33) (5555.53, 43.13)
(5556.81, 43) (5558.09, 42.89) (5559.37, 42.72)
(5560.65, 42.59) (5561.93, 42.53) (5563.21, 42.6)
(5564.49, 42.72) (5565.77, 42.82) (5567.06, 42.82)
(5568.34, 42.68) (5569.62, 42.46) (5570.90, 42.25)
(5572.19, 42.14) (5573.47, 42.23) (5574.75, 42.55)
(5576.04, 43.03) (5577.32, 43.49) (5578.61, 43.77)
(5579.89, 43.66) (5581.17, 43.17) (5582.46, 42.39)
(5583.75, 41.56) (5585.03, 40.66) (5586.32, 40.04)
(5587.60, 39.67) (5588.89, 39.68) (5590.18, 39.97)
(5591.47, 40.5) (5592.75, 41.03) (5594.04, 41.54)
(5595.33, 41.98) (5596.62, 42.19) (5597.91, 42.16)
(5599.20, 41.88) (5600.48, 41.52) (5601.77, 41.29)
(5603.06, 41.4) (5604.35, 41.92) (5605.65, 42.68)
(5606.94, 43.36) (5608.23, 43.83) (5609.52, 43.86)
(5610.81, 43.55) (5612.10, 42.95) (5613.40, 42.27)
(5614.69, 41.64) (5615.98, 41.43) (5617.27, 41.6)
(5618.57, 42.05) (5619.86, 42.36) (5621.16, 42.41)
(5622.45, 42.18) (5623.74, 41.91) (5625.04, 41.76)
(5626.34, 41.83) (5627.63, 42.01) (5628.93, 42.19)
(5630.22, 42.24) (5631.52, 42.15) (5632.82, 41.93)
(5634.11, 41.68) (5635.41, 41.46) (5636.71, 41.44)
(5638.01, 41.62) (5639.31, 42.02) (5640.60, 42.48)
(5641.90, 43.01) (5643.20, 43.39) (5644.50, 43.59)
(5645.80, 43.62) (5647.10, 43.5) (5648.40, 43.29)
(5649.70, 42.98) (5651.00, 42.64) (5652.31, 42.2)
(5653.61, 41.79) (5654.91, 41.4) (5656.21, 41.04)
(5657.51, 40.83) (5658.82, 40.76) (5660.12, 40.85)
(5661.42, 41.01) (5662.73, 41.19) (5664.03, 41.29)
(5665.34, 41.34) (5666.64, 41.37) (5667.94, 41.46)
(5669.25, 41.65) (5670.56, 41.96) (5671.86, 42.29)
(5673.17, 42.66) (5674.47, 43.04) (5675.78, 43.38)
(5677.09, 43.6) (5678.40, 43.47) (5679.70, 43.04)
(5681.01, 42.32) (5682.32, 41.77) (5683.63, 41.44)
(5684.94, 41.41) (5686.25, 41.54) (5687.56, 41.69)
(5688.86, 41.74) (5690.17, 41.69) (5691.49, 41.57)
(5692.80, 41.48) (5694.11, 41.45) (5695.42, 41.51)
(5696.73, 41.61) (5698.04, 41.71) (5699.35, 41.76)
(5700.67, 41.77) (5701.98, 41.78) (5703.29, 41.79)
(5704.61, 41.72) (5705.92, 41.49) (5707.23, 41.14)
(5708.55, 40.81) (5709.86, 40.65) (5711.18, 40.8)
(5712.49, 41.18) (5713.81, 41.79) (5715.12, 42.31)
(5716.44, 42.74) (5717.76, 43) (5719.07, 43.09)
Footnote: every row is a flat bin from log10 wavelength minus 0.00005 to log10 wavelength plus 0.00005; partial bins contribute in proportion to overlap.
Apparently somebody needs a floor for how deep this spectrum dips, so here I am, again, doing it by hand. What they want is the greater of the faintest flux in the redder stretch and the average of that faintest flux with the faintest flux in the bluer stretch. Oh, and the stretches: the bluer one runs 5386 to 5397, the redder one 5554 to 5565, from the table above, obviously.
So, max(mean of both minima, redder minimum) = 42.86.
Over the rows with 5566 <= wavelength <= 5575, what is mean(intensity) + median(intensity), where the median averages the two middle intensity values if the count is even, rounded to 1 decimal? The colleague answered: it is 84.9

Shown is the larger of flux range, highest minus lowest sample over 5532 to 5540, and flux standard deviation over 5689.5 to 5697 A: 1.9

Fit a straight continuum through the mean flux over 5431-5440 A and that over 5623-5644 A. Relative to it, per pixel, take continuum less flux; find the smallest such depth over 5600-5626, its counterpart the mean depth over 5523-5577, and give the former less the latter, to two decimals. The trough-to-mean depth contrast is -1.15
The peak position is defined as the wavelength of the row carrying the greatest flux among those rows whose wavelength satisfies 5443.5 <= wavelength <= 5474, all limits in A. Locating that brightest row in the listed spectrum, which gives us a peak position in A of 5469.22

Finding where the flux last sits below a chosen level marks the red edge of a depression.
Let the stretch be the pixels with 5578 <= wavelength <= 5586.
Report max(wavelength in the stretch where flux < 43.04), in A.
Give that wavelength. 5585.03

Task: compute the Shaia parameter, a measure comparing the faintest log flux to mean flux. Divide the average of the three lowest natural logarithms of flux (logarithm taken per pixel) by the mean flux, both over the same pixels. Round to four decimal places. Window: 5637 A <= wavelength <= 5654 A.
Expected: 0.0873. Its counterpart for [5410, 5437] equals 0.0869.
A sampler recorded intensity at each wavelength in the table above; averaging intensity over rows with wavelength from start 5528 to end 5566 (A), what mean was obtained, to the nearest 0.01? 43.12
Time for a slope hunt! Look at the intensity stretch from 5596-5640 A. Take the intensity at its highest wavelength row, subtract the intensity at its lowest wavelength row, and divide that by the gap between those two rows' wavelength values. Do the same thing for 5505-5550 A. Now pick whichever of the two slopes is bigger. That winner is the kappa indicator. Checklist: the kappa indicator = 0.026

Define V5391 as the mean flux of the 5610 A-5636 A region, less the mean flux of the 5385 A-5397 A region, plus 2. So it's 0.2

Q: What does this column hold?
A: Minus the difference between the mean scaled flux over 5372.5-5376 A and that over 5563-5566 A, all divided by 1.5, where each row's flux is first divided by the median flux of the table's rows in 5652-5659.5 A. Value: -0.016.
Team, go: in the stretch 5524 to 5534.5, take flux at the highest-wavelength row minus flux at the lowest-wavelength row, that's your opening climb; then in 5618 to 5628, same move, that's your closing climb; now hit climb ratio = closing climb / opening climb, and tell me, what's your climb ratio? -4.0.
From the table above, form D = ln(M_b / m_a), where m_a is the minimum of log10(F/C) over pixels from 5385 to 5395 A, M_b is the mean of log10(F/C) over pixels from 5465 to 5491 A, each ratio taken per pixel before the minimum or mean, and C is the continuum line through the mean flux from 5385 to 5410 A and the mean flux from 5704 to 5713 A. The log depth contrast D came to 0.5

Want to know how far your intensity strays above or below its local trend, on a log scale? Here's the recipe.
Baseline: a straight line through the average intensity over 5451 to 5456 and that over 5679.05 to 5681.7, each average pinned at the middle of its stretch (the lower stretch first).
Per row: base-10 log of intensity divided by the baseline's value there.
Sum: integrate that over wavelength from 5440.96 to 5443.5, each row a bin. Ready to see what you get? -0.009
